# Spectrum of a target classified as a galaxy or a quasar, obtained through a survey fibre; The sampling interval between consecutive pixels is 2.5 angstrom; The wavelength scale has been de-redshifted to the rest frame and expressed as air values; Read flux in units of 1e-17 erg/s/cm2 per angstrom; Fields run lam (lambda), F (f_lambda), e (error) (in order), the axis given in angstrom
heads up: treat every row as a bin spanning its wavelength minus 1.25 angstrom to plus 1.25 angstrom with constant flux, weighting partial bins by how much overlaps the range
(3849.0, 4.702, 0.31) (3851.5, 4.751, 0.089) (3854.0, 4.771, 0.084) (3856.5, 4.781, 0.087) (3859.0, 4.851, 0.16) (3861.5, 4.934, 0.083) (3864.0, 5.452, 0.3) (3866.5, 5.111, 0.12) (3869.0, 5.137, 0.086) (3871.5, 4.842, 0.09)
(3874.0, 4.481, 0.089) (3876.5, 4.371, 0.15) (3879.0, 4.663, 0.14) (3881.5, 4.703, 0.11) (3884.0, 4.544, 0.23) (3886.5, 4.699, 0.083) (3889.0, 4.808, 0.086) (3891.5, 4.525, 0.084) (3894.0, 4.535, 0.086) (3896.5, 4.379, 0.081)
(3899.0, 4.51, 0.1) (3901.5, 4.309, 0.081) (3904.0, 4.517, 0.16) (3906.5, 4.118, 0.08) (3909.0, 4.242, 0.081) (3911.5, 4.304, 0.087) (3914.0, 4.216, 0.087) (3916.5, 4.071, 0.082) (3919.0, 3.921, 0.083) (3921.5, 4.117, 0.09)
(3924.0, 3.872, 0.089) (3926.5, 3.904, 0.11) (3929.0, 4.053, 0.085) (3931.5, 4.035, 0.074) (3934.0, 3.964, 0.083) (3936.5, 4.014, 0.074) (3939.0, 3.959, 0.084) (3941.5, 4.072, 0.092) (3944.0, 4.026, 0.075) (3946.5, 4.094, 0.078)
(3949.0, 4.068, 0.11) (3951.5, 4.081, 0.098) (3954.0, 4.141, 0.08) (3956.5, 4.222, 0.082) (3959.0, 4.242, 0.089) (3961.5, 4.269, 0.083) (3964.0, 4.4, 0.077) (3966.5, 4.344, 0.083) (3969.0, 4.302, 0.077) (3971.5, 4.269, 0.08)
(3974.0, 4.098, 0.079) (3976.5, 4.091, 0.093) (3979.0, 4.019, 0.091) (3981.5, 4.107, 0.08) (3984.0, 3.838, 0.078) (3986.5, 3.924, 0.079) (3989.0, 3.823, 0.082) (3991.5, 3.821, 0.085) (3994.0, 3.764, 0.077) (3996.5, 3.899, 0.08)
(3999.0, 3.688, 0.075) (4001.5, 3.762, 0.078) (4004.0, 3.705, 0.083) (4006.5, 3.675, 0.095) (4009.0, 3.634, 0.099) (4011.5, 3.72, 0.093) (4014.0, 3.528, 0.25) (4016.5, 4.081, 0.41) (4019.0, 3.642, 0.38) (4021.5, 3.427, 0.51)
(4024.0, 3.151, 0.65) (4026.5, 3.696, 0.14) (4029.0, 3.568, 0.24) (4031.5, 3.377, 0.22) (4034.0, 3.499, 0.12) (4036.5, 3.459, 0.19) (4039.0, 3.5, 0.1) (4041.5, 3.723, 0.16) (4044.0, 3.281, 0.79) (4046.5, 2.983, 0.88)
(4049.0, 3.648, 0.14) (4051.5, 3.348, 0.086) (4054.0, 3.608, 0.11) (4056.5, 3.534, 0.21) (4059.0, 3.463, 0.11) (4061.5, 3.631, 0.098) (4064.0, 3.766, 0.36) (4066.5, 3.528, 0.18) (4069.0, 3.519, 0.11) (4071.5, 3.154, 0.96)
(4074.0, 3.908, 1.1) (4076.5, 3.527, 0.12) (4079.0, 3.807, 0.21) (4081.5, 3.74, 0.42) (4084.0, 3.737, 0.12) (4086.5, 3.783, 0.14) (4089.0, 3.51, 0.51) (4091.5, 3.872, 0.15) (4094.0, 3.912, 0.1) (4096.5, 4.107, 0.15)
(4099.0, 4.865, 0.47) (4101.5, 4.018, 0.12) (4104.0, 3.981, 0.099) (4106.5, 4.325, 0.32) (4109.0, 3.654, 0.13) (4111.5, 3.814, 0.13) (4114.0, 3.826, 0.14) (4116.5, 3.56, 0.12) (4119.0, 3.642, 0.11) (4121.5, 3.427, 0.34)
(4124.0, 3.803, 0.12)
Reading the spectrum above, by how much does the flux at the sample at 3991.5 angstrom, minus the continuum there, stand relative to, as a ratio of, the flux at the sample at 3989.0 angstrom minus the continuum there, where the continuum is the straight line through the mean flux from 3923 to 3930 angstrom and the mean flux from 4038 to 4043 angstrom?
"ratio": 1.1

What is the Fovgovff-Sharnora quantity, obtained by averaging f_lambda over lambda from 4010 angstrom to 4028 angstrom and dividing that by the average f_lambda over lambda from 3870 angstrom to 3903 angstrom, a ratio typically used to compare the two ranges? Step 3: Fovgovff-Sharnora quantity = 0.79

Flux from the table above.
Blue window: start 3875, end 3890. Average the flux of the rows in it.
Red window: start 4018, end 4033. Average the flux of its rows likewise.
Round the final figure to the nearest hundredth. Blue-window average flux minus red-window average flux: 1.15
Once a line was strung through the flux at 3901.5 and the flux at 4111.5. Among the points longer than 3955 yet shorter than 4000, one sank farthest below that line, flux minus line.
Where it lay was 3999.0 angstrom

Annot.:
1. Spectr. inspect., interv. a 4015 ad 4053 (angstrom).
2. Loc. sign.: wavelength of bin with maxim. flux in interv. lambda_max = 4016.5 angstrom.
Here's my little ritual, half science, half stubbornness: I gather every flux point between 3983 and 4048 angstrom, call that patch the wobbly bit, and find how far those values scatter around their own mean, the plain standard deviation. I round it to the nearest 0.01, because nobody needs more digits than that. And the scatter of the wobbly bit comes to 0.24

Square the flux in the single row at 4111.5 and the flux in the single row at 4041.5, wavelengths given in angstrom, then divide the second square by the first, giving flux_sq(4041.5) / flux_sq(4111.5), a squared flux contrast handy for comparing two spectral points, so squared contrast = 1.0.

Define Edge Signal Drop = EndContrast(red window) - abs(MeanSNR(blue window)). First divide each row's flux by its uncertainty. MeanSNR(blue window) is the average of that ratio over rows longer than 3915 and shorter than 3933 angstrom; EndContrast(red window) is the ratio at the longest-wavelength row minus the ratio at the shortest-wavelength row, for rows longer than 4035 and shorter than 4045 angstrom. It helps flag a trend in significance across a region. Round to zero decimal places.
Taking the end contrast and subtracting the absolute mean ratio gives -60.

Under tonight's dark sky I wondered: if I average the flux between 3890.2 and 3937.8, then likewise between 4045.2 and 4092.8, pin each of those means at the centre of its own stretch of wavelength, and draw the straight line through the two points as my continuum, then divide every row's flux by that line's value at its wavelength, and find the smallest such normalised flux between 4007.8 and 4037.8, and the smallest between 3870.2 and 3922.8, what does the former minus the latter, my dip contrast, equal -0.10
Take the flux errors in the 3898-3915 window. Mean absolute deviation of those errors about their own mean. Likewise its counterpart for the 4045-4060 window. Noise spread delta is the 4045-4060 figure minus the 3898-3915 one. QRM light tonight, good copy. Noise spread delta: 0.19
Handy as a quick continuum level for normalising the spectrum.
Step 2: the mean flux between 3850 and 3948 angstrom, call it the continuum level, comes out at 4.4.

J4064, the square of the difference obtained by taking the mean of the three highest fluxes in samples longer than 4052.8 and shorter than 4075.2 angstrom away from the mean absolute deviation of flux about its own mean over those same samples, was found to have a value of 13.1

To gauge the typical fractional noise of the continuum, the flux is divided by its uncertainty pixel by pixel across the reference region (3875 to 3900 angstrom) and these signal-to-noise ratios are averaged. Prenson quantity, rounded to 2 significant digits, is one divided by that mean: 0.023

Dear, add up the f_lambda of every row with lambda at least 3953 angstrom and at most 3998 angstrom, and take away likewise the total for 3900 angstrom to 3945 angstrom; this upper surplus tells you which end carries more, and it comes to 0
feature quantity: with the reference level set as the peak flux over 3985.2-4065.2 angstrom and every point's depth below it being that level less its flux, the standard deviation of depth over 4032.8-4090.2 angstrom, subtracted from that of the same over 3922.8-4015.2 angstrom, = 0.00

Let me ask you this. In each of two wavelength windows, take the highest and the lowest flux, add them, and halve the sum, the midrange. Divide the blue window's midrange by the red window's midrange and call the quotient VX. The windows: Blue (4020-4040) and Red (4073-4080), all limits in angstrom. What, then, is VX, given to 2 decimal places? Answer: 0.92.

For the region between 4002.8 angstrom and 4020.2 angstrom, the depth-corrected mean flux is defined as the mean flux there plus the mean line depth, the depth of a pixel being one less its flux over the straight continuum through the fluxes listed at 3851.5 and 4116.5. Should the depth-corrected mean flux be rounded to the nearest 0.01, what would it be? 3.79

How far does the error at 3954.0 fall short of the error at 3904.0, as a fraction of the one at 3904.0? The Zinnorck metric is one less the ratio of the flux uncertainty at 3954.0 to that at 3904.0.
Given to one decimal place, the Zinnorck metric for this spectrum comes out 0.5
